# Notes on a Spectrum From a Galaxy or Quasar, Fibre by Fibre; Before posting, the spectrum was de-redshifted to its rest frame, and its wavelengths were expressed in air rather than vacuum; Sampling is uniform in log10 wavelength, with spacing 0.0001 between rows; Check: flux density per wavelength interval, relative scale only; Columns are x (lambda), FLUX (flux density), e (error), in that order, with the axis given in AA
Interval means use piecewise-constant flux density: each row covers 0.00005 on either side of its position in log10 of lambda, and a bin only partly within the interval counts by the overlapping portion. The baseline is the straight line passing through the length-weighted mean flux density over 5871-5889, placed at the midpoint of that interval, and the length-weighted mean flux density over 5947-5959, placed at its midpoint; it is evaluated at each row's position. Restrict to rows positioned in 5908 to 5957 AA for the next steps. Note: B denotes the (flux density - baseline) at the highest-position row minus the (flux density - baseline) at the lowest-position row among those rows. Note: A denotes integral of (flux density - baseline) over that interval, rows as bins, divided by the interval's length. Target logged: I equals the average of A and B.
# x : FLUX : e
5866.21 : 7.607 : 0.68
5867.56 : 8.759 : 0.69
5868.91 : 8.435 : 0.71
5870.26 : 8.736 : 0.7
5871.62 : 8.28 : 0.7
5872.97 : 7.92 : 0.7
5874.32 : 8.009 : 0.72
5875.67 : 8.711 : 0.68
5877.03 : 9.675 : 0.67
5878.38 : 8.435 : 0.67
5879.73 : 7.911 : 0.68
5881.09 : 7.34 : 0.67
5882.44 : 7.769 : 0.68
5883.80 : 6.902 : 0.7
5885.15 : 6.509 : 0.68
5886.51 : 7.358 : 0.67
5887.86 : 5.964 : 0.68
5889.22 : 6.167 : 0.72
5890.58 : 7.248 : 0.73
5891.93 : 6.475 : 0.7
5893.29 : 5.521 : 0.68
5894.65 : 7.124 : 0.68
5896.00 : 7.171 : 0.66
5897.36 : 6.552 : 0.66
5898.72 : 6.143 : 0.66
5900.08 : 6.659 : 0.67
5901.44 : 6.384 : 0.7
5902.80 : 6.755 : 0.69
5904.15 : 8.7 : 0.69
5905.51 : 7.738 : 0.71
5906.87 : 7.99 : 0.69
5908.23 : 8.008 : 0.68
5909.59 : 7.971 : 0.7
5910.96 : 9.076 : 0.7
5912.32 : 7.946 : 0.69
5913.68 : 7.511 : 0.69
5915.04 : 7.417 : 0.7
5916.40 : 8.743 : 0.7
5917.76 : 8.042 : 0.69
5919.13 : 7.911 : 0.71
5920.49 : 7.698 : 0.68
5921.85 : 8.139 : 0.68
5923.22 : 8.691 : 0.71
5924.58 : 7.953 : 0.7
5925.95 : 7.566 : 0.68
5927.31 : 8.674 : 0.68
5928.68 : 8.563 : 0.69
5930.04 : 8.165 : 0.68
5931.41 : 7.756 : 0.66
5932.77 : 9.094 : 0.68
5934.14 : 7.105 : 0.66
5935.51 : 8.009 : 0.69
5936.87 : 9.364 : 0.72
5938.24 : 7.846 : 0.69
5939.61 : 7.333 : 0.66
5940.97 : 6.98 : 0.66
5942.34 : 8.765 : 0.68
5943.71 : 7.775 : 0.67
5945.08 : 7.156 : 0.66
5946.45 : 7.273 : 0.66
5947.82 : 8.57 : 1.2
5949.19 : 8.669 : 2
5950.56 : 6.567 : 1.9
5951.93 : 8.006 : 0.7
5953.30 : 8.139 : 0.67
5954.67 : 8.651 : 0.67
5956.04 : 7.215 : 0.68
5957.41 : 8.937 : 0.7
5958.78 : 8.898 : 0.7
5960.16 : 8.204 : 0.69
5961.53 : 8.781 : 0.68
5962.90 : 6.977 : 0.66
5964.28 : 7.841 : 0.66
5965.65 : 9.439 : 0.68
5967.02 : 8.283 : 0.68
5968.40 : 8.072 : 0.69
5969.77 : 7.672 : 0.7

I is -0.55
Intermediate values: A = -0.01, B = -1.1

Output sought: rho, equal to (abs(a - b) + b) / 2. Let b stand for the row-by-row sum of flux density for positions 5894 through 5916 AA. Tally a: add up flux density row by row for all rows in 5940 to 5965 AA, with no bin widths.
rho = 72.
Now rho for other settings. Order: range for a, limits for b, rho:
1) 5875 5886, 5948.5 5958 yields 32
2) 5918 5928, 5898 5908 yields 28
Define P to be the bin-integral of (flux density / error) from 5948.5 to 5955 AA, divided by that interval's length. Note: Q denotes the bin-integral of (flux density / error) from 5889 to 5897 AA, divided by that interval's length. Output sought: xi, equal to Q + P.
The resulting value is 18.2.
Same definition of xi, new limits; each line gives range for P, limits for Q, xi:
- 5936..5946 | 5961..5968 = 23.9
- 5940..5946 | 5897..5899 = 21.1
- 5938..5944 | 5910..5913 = 23.7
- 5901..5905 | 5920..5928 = 22.4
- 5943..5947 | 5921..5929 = 23.1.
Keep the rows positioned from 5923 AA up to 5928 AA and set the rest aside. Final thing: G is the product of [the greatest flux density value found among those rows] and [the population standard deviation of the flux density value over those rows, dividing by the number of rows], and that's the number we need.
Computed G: 4.2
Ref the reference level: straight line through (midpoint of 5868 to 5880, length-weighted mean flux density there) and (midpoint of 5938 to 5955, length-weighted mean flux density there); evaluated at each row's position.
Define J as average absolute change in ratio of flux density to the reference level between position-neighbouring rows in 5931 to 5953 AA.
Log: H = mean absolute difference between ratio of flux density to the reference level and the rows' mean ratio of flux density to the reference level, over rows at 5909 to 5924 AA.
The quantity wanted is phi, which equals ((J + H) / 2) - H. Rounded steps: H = 0.05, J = 0.14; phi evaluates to 0.044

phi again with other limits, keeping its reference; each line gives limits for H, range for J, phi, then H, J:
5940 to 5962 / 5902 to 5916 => -0.004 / 0.09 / 0.08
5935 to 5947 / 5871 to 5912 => 0.004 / 0.07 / 0.08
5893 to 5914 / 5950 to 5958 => 0.017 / 0.10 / 0.14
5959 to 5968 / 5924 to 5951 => 0.019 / 0.08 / 0.12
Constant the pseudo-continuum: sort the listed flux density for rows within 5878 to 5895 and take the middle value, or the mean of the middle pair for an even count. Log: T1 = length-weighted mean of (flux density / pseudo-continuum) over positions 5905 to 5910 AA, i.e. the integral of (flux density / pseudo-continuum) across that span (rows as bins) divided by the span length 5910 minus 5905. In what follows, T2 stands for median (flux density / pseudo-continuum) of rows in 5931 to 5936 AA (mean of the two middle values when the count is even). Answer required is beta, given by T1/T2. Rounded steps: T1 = 1.11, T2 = 1.11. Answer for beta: 1.01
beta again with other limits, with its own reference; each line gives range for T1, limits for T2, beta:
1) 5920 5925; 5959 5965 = 1.02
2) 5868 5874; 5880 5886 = 1.17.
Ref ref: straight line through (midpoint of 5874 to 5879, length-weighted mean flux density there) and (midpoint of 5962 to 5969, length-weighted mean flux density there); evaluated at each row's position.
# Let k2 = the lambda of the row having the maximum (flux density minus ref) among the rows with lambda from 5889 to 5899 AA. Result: 5890.58 AA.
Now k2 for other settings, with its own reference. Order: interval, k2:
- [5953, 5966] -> 5965.65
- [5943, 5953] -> 5949.19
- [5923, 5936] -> 5932.77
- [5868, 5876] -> 5875.67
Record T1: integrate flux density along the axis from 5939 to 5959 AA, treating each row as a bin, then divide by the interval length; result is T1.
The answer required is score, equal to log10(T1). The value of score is 0.898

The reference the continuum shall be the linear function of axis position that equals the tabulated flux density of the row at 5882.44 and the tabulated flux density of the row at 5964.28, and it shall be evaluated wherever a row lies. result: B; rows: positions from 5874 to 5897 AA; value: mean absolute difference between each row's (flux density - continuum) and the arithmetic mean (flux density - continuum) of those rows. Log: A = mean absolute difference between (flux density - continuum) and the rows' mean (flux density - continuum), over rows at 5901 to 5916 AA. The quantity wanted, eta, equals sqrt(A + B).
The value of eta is 1.162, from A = 0.56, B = 0.80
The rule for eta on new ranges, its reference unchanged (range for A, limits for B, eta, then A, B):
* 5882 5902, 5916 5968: 1.026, 0.48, 0.57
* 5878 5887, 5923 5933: 0.972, 0.50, 0.45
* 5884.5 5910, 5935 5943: 1.169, 0.69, 0.68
